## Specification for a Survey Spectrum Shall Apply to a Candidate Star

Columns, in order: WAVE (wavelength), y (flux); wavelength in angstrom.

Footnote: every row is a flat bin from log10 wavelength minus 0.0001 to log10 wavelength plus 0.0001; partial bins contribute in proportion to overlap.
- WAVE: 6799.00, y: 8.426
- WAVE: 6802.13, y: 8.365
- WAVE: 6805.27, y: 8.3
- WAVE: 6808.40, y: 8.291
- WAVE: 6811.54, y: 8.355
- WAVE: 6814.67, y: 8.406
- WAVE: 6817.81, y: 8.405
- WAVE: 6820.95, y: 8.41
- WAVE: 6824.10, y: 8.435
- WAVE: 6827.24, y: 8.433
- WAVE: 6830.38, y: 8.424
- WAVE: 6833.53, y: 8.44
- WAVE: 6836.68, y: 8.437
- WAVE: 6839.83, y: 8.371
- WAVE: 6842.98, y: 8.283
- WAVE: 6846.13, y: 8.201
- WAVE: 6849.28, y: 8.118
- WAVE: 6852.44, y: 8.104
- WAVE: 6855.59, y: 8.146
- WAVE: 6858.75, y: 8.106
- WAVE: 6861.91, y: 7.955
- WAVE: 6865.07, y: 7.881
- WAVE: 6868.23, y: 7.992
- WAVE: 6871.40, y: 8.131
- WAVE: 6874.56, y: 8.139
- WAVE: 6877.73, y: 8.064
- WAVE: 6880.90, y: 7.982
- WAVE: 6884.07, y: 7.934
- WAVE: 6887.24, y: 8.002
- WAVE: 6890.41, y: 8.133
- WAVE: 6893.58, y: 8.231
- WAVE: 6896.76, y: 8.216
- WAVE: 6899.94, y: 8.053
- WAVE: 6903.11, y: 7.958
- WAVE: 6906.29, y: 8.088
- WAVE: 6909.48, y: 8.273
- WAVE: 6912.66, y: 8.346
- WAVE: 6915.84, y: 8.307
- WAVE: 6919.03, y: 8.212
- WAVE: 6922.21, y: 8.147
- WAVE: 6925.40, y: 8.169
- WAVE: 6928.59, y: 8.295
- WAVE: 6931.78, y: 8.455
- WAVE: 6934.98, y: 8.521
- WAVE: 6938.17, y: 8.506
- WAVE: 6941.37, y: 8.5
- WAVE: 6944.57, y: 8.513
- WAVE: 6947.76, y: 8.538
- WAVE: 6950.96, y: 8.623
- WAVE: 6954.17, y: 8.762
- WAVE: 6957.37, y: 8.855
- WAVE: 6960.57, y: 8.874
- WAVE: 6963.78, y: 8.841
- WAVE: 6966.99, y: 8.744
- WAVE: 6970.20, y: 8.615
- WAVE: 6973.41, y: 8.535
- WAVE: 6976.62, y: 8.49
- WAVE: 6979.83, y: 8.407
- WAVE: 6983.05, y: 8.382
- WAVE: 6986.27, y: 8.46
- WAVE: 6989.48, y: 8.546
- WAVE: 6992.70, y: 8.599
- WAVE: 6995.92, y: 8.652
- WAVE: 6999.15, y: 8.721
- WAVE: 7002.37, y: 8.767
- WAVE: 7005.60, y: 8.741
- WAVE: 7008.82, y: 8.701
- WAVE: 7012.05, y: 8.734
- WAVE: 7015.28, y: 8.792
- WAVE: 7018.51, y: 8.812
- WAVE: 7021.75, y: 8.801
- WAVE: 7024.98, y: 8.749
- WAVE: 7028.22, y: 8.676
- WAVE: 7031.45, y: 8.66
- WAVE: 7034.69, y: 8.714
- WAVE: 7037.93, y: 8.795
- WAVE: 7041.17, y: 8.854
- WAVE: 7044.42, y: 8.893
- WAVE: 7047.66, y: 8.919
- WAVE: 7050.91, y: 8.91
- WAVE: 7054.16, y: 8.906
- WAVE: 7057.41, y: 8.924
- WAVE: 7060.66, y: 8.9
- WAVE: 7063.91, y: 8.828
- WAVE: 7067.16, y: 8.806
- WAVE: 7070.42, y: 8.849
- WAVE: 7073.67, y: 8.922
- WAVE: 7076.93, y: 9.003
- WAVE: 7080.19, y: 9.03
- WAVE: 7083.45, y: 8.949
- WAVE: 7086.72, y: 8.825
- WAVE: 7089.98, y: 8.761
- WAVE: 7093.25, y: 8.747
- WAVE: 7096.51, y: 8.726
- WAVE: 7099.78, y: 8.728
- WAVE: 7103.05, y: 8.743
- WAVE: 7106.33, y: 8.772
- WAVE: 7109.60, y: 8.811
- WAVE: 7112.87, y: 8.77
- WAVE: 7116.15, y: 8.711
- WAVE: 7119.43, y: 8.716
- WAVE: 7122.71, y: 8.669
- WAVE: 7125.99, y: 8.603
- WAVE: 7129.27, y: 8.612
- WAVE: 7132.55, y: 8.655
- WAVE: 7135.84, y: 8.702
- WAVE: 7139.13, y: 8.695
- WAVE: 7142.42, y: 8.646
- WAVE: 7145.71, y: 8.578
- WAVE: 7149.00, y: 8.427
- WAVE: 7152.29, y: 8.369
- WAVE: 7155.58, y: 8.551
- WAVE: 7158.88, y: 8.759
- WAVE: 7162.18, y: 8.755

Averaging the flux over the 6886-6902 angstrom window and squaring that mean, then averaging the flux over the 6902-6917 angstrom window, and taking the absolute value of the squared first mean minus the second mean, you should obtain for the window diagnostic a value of 57.9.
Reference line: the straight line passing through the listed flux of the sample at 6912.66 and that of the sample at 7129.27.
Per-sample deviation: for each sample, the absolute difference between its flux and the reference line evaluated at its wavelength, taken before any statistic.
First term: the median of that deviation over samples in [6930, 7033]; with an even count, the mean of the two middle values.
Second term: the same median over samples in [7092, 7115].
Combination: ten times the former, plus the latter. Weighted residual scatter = 2.19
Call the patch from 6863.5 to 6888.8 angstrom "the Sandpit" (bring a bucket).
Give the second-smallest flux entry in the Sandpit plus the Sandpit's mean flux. 15.9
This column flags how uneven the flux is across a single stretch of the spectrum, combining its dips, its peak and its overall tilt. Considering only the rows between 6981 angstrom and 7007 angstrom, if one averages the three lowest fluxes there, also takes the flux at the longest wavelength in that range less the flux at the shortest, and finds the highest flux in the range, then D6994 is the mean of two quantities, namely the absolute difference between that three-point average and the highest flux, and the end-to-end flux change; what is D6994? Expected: 0.33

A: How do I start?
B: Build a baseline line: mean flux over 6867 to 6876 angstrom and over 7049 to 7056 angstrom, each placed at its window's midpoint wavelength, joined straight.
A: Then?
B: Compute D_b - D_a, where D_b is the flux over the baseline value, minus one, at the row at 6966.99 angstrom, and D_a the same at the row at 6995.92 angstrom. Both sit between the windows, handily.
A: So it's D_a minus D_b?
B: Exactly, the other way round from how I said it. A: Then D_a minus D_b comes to -0.026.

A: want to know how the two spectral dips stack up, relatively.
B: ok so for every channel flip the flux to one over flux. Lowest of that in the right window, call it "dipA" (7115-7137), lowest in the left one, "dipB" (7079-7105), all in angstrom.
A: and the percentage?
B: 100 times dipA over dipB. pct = 104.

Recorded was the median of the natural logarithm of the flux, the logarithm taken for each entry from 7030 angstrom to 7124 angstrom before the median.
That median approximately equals 2.176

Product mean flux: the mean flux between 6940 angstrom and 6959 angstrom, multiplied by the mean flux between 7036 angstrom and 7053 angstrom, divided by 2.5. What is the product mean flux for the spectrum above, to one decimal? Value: 30.6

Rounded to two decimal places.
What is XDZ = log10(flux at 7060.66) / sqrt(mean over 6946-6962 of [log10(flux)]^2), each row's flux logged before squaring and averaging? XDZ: 1.01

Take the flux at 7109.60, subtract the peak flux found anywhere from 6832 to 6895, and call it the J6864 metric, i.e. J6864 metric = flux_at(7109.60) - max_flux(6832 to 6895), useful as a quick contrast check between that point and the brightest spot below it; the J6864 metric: 0.37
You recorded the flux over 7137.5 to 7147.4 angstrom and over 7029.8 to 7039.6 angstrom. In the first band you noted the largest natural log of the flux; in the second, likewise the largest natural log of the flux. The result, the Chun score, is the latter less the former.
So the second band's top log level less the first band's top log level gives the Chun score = 0.01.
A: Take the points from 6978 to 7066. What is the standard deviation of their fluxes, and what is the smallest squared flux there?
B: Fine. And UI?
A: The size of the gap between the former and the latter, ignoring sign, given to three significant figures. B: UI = 70.1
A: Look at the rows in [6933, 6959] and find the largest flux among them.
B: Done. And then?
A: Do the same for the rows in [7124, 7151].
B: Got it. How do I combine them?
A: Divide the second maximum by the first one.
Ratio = 0.98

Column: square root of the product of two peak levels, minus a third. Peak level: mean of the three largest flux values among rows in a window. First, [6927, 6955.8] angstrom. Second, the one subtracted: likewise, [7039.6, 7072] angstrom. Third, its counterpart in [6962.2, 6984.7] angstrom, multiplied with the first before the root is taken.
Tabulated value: -0.23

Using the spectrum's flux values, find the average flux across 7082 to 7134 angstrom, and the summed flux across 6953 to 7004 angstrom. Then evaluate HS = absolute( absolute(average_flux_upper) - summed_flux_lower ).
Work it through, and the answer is 130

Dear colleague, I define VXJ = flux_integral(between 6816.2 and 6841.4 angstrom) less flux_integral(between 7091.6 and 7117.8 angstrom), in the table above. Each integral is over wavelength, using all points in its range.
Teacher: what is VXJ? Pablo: -17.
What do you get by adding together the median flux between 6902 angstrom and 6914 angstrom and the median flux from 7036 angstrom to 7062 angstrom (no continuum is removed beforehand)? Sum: 17.1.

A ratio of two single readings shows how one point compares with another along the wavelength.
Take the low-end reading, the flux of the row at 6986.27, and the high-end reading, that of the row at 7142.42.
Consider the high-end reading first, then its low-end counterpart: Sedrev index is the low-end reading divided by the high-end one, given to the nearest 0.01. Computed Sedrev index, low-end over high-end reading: 0.98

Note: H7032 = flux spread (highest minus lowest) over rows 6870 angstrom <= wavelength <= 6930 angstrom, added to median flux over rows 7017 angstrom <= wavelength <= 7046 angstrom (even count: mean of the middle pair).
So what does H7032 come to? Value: 9.21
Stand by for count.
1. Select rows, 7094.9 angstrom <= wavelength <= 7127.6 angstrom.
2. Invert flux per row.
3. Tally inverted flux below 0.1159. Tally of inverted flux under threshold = 9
